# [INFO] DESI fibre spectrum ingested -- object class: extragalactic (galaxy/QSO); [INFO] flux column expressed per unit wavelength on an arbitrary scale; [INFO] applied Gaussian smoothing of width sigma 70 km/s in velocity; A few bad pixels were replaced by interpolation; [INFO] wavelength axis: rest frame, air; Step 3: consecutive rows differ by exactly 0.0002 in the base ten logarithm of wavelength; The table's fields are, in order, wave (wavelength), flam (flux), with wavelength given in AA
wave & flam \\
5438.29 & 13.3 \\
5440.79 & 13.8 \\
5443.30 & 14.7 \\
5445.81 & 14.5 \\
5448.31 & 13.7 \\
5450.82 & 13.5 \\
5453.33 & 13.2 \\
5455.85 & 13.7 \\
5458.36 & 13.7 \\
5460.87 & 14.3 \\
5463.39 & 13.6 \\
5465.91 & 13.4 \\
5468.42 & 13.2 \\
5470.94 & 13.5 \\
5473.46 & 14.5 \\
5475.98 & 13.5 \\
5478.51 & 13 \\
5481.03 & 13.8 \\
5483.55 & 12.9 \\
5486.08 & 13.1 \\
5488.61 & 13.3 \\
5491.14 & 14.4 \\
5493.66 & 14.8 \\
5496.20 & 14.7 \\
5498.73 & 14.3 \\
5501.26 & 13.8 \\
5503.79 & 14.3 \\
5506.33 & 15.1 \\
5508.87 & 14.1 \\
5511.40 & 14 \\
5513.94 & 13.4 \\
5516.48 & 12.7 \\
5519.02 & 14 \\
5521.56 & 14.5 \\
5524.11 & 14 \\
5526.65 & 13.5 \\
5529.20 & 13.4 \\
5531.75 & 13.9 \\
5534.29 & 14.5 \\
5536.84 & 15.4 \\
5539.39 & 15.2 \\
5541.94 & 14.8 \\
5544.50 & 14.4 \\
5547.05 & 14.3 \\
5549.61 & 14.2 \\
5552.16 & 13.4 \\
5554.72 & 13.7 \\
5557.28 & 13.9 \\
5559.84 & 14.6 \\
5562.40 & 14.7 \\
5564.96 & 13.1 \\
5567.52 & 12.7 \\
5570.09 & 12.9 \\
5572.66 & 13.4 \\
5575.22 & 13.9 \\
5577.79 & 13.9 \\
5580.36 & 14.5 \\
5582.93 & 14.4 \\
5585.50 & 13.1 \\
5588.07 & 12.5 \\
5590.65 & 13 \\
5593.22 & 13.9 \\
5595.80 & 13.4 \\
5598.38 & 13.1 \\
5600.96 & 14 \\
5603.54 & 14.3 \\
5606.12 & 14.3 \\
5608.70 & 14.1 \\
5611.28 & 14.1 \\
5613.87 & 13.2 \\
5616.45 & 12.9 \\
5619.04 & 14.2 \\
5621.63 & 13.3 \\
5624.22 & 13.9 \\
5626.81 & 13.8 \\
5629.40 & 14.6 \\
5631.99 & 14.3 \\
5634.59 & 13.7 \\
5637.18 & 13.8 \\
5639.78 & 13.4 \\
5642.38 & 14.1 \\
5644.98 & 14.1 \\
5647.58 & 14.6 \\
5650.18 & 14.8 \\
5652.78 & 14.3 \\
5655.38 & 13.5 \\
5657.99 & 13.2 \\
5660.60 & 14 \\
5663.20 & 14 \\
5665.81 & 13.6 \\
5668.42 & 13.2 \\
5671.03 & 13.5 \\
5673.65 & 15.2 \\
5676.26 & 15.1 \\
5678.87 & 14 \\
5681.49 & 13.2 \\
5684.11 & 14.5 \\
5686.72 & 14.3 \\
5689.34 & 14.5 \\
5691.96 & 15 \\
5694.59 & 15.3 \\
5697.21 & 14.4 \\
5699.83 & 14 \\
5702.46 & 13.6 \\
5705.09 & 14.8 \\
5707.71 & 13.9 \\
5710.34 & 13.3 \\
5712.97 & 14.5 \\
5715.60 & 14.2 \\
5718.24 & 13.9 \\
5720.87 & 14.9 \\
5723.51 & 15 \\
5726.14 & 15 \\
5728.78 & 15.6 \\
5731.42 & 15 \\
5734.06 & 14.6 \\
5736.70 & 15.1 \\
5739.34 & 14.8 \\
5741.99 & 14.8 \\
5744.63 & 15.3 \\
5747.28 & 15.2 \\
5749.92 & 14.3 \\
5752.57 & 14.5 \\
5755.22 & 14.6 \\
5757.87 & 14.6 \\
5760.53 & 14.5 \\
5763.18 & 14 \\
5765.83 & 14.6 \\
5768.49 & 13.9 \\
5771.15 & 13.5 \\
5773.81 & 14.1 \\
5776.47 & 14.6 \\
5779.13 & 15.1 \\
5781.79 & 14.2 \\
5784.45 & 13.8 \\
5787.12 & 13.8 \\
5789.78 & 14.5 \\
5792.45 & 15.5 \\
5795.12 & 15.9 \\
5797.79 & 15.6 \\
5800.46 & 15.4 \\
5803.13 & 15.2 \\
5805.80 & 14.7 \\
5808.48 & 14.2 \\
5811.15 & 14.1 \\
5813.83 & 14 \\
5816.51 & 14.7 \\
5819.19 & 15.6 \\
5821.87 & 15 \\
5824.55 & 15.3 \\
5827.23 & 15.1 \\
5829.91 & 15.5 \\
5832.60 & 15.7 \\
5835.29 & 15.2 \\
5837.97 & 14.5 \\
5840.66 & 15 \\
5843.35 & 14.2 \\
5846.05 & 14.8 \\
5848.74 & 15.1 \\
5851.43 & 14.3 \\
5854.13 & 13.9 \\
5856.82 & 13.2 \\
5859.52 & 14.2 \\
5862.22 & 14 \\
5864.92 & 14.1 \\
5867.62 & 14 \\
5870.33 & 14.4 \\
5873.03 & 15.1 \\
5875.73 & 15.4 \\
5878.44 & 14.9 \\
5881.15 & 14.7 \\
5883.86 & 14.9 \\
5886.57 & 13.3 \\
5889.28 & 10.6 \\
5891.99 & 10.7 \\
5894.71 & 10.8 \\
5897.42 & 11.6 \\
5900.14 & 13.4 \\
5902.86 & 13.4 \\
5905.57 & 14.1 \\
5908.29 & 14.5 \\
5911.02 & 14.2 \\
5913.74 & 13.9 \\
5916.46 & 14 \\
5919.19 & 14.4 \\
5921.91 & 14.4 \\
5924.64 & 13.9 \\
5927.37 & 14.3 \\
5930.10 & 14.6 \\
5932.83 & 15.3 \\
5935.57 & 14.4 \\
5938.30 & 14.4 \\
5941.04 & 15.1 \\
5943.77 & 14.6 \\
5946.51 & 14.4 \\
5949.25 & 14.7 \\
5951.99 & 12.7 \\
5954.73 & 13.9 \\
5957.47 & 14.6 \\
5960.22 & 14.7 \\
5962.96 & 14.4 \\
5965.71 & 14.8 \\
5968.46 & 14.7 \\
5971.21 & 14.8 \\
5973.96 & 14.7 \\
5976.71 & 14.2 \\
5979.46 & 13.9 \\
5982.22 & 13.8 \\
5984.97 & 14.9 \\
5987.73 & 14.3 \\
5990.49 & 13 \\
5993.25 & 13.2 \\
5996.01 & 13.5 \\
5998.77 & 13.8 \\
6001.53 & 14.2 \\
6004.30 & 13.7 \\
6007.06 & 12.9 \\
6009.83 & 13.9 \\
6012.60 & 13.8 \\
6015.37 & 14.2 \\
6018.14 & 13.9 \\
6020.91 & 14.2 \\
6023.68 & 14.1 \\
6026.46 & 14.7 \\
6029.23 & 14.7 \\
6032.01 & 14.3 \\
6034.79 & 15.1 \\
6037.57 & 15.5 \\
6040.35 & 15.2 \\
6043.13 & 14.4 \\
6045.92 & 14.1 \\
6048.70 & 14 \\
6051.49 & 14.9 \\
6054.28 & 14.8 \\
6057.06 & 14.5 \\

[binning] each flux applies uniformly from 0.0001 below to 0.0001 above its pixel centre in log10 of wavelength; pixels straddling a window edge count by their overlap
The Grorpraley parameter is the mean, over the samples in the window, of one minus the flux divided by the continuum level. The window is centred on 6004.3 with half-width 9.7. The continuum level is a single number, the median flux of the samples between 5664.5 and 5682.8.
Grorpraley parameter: -0.01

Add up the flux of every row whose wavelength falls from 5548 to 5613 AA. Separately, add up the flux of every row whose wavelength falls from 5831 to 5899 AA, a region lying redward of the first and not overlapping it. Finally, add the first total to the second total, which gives 692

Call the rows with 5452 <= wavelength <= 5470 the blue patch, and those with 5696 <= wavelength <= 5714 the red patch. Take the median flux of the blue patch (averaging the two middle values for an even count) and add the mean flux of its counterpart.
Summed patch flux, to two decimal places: 27.67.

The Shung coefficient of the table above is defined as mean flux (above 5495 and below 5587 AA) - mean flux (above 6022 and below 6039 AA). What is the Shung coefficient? -0.71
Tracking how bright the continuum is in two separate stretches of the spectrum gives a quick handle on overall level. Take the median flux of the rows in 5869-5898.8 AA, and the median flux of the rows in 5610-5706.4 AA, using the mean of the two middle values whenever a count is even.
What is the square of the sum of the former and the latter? 807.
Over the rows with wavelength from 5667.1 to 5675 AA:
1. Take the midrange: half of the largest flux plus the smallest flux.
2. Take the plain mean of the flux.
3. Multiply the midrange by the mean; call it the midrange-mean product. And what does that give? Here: 198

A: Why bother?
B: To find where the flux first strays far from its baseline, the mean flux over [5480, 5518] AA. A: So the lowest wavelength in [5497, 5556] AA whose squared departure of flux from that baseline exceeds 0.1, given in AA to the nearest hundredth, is 5498.73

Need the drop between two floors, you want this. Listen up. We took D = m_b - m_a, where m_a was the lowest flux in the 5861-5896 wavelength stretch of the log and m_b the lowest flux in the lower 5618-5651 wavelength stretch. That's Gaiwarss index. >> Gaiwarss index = 2.70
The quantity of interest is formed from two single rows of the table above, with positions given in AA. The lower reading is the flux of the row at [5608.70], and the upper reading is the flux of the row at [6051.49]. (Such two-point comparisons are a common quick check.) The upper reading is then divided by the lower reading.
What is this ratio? 1.06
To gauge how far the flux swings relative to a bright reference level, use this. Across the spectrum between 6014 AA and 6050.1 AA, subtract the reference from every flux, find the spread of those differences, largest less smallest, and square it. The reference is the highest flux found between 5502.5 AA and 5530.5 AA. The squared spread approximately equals 2.56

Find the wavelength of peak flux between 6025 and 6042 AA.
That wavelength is 6037.57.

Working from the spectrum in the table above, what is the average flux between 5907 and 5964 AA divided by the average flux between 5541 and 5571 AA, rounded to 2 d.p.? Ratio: 1.03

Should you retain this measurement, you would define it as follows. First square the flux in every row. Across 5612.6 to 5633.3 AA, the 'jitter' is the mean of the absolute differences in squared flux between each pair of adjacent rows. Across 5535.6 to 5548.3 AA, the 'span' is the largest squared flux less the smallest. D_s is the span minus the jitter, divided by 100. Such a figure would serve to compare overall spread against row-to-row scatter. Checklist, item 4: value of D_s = 0.16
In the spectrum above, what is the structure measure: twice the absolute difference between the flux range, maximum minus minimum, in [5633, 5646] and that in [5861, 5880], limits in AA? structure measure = 1.4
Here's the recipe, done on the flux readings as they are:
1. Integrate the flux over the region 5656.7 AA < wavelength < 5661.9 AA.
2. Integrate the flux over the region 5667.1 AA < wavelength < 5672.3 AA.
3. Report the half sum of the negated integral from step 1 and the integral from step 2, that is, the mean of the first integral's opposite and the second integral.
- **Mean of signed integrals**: -0.6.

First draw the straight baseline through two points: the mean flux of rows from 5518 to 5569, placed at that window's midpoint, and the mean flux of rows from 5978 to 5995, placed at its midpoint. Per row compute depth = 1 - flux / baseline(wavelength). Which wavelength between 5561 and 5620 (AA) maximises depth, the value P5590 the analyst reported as 5588.07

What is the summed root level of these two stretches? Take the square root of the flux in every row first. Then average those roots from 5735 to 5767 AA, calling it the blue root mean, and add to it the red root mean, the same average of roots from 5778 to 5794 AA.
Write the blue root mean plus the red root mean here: 7.64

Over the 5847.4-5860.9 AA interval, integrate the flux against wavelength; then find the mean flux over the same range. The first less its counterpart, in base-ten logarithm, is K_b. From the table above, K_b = 2.25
